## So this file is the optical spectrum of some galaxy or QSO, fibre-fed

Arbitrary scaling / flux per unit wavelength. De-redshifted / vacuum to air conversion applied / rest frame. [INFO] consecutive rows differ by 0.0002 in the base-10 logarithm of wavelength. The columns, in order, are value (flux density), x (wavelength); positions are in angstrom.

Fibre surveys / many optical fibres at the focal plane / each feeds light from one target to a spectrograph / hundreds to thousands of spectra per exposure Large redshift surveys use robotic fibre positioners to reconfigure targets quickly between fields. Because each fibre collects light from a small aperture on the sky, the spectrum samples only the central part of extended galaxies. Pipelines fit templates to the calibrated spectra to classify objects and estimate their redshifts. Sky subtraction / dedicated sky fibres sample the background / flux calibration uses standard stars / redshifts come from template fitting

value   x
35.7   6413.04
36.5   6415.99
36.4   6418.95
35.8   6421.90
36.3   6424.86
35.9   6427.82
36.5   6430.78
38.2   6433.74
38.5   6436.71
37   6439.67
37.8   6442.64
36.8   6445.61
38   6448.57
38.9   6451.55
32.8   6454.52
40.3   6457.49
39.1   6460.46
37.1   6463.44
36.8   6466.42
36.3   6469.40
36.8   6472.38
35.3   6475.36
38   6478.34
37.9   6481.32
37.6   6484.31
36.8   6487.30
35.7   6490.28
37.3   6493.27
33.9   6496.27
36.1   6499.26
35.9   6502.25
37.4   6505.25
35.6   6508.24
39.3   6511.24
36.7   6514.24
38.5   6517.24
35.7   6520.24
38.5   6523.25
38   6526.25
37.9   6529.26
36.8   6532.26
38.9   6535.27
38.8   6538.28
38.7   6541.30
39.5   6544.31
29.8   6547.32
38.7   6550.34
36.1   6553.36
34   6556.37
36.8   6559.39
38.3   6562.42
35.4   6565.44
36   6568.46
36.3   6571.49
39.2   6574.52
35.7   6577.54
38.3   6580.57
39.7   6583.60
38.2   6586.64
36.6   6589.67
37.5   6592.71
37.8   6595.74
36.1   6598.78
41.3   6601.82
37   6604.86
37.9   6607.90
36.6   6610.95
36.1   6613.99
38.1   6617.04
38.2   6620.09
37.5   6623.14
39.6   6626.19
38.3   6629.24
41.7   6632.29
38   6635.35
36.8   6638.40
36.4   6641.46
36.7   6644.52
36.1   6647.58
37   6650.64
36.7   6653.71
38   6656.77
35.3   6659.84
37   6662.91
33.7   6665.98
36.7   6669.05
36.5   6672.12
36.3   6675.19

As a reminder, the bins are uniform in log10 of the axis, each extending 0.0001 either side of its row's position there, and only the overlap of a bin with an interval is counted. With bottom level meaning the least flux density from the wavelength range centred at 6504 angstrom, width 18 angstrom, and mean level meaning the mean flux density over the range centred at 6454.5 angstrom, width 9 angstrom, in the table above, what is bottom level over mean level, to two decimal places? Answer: 0.91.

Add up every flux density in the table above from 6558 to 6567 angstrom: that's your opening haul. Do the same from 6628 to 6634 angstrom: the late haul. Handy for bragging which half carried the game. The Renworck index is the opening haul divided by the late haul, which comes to 1.4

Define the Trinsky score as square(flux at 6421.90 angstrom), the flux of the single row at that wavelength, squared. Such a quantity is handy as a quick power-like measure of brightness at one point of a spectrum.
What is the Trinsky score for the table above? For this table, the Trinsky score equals 1282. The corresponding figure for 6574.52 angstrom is 1537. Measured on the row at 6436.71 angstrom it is 1482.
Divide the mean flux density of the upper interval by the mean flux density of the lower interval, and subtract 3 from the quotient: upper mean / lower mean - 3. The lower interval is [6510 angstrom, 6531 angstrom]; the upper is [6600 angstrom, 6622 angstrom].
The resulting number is -1.998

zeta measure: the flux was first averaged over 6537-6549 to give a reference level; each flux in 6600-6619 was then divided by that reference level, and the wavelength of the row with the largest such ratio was 6601.82 angstrom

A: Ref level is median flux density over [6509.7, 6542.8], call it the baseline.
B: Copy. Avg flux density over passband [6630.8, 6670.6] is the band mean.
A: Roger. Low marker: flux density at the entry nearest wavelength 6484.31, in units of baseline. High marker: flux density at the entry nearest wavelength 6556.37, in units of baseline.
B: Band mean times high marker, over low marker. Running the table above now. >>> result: 33.4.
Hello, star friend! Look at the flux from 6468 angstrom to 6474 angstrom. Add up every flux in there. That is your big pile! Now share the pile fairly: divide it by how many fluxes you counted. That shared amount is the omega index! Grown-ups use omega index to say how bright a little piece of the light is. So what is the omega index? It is 36.5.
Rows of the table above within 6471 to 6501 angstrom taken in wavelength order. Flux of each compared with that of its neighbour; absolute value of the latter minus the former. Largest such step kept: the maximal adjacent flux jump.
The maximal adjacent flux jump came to 3.4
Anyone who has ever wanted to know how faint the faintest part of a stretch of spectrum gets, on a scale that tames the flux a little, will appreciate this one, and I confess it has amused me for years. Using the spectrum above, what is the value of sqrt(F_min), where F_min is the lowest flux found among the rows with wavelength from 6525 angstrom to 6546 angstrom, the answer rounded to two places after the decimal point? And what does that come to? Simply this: 6.07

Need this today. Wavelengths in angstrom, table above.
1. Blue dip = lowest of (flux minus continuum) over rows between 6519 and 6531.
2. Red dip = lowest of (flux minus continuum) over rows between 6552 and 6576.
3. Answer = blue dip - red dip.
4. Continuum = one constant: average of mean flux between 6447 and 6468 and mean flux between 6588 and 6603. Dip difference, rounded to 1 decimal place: 1.7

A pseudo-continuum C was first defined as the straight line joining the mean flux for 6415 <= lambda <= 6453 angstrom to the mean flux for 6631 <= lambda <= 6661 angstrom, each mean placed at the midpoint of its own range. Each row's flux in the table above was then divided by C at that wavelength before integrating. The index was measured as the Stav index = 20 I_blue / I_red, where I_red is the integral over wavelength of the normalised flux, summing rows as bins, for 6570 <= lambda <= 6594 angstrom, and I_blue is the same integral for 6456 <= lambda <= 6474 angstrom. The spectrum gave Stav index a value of 15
